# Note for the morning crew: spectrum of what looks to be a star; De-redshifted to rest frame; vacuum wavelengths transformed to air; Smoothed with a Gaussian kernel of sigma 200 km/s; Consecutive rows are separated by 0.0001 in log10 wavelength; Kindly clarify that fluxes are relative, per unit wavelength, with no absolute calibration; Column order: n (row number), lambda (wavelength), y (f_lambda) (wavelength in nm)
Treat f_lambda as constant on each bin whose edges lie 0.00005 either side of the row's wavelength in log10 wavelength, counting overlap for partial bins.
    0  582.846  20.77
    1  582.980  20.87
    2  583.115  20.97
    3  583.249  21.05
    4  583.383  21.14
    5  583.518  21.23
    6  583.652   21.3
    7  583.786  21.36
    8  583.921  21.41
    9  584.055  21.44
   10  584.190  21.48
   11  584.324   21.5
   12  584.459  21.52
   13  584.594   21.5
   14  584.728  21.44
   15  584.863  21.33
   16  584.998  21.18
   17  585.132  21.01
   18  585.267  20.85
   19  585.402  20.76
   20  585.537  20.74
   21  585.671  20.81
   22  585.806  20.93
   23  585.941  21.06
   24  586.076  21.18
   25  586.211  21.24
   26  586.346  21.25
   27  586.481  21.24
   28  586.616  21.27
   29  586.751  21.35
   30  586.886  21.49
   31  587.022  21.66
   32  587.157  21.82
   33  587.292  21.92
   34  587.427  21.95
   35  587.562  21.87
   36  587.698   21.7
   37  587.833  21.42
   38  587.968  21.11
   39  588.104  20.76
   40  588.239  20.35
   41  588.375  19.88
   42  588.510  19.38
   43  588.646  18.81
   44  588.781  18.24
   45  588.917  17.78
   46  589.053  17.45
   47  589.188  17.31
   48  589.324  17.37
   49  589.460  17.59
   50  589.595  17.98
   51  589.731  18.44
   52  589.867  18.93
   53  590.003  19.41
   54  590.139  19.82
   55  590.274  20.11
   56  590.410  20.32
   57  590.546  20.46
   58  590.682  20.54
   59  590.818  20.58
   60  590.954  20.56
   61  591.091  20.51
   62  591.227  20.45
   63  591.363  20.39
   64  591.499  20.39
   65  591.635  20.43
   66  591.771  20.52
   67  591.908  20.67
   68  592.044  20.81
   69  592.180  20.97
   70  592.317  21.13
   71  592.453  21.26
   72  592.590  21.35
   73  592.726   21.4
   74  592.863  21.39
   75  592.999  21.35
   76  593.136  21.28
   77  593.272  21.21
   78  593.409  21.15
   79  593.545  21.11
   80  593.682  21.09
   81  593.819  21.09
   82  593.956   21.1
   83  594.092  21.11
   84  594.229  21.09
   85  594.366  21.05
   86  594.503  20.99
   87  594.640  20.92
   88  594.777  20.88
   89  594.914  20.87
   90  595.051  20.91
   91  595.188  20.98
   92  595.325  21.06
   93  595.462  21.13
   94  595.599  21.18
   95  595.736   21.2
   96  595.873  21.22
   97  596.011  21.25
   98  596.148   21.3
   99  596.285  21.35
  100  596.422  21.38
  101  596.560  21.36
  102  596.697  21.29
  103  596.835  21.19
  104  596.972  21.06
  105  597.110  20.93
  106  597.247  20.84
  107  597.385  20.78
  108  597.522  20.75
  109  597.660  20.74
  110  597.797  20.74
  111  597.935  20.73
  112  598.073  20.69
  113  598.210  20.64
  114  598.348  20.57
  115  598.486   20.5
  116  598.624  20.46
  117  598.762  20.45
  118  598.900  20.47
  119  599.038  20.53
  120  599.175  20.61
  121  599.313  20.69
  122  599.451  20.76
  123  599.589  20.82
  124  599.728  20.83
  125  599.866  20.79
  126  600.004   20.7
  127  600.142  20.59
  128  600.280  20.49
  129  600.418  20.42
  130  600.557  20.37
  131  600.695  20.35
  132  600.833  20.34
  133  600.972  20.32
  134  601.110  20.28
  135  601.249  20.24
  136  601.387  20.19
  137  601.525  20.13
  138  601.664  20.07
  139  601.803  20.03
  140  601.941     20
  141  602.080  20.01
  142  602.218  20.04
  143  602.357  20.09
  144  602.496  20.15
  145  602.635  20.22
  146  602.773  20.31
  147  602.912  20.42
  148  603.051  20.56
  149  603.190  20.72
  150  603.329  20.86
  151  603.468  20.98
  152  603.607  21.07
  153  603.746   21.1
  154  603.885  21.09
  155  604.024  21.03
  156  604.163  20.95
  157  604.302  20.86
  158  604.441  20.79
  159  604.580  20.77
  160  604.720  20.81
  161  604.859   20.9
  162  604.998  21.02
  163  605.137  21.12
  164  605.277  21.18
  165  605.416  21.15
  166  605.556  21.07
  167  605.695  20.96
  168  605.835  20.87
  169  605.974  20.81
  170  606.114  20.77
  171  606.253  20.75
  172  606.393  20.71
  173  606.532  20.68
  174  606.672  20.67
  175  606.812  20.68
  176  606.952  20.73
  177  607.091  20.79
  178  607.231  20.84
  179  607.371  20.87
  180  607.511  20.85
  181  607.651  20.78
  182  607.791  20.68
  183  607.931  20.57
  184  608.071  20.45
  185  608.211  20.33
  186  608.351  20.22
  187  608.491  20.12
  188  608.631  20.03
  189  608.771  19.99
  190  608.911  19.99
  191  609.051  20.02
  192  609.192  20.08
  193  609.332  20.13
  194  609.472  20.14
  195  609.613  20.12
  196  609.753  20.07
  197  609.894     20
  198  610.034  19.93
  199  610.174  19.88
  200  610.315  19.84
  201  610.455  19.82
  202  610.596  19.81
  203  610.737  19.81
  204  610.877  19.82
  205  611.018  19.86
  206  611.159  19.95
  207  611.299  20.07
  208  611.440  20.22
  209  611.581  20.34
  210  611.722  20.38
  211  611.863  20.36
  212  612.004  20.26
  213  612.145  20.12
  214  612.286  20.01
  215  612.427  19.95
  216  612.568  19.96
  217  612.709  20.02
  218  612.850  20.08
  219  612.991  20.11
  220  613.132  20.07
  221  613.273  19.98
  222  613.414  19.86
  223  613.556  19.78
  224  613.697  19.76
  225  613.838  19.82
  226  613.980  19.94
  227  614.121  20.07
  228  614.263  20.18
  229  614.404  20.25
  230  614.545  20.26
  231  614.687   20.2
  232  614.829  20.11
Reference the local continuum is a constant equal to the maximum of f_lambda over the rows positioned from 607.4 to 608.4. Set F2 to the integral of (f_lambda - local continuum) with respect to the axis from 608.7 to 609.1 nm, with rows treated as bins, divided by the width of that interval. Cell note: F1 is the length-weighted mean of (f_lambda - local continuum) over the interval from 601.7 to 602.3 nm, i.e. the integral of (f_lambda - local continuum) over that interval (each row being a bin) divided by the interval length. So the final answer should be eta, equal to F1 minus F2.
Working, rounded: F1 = -0.8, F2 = -0.9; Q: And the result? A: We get 0.03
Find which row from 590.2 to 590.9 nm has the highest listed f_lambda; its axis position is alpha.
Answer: 590.818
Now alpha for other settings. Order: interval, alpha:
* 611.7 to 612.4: 611.722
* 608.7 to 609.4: 609.332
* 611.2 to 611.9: 611.722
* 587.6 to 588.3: 587.698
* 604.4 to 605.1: 604.998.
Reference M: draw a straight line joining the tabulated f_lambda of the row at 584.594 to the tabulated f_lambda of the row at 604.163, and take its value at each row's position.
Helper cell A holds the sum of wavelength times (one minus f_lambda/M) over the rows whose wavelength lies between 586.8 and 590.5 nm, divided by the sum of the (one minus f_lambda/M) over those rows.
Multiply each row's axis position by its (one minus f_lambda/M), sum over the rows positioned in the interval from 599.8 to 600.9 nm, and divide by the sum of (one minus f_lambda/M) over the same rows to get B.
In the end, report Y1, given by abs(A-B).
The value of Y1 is 11.07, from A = 589.36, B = 600.43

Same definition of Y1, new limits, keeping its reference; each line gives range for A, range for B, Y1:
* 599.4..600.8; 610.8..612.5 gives 11.38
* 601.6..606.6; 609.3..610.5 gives 7.57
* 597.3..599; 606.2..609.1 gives 10.01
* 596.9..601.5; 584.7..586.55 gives 13.92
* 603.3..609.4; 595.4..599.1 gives 10.17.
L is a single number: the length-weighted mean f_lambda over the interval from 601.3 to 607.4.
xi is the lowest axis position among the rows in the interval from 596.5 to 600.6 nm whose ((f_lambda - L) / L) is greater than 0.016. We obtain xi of 596.560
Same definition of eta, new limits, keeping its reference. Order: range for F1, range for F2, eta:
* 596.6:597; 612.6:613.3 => 1.15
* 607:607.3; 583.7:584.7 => -0.65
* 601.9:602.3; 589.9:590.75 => -0.04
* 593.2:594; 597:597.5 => 0.27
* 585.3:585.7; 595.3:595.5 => -0.32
